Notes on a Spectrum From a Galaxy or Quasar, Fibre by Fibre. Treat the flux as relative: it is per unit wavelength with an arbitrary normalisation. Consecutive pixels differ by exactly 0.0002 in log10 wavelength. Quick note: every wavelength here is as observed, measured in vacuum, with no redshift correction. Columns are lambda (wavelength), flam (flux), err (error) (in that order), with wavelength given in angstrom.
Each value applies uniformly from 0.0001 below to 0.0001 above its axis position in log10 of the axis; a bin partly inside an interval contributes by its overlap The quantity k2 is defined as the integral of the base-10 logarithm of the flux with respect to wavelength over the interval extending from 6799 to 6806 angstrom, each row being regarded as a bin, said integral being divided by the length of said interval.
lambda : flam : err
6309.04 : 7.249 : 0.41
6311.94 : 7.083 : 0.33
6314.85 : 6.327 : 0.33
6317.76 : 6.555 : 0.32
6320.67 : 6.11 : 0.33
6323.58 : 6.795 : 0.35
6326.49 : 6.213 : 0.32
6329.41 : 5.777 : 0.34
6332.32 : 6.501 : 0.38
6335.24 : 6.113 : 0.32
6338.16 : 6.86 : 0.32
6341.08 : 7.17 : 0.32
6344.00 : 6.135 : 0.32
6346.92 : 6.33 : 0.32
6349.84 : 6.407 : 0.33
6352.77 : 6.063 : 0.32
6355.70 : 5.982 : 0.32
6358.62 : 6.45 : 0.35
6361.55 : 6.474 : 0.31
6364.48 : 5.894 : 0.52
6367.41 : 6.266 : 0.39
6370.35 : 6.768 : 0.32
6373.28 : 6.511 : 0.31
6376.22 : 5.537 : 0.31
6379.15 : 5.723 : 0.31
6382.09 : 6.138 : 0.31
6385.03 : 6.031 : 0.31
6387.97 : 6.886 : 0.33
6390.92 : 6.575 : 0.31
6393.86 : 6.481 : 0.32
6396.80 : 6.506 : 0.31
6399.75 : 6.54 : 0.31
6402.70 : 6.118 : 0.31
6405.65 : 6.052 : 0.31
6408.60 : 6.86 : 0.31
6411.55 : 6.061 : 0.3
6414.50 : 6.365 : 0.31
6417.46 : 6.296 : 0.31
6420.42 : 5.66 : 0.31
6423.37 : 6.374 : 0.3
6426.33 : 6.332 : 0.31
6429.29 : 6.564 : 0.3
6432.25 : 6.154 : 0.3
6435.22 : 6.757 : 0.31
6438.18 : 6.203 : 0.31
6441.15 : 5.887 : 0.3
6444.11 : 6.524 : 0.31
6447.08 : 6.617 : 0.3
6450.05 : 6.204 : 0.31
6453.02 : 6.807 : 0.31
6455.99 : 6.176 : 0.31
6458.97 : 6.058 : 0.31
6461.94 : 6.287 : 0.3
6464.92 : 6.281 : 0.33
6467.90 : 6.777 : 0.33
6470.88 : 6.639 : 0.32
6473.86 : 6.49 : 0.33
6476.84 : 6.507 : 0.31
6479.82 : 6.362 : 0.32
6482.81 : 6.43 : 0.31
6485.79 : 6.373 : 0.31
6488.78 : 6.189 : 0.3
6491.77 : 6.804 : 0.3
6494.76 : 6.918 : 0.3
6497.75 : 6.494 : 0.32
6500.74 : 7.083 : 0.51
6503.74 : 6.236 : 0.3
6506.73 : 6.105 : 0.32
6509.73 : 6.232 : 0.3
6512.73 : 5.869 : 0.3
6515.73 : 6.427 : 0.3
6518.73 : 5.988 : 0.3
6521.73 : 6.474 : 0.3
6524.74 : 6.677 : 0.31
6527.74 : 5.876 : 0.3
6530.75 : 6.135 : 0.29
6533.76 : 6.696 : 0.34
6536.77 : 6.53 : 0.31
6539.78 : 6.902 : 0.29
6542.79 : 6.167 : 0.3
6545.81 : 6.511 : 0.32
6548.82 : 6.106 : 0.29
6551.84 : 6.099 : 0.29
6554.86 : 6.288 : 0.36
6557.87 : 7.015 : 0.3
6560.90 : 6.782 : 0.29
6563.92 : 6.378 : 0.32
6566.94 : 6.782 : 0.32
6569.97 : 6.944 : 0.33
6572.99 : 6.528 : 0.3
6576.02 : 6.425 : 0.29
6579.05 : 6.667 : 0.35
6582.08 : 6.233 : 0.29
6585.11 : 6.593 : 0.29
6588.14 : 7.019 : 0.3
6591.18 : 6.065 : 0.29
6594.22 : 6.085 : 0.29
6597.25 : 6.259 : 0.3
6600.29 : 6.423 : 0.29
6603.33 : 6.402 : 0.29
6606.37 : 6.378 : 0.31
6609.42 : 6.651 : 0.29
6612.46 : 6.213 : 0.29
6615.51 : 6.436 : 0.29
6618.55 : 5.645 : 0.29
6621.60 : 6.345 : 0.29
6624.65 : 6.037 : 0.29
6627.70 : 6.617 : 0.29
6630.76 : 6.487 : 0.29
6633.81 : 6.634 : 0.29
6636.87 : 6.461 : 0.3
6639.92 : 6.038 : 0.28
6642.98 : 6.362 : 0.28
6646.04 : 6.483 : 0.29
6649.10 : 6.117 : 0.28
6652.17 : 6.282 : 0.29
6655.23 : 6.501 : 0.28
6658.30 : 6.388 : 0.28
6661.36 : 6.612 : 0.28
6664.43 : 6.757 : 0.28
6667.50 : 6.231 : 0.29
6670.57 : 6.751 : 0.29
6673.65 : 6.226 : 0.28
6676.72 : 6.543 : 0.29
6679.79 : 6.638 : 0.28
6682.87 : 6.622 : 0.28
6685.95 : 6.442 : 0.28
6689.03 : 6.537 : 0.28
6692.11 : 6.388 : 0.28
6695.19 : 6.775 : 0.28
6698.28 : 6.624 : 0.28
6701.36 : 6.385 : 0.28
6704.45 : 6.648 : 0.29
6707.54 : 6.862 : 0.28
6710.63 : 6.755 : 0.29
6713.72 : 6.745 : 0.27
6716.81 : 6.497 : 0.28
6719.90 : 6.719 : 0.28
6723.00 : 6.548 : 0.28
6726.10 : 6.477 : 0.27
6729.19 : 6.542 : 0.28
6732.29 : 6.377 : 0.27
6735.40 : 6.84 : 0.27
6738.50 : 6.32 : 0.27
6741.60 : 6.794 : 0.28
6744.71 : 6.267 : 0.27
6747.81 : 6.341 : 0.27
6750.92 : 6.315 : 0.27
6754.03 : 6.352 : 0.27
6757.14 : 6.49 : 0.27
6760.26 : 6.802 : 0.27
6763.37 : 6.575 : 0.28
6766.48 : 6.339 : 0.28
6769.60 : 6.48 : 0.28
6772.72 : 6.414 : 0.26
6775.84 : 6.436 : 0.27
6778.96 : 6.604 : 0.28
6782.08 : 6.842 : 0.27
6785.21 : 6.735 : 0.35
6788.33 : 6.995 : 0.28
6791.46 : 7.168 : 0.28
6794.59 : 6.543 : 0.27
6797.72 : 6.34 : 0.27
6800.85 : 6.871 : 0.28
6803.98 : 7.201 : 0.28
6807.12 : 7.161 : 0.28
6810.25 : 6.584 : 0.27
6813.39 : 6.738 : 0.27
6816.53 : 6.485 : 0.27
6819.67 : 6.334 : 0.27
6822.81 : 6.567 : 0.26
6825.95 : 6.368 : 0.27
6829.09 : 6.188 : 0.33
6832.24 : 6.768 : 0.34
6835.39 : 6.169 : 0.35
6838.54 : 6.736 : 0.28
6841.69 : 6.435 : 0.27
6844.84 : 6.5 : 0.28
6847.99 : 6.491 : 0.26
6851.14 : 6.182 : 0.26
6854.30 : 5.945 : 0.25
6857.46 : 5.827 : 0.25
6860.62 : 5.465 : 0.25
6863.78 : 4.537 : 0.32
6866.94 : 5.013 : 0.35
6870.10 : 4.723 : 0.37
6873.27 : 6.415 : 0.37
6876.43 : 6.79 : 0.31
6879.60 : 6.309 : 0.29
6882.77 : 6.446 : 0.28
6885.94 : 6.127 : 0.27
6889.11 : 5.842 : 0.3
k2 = 0.846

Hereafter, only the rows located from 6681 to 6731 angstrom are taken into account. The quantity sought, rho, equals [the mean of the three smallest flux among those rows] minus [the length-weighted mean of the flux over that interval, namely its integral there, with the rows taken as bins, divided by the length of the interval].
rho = -0.19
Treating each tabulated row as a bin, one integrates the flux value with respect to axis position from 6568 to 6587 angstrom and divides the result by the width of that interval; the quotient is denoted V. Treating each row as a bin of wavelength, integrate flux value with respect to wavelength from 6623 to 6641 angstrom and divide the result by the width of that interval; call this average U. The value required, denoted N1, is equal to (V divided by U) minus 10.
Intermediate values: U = 6.39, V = 6.6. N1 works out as -8.970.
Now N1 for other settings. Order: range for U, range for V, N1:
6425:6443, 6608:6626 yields -9.016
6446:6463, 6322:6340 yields -8.994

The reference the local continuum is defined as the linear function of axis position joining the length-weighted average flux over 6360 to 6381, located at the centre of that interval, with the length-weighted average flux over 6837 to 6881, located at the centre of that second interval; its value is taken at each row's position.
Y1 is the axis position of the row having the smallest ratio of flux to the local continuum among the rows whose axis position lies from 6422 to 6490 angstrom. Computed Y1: 6441.15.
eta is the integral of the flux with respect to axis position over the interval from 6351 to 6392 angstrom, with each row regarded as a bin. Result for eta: 256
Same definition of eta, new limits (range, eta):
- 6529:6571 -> 274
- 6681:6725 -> 291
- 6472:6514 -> 271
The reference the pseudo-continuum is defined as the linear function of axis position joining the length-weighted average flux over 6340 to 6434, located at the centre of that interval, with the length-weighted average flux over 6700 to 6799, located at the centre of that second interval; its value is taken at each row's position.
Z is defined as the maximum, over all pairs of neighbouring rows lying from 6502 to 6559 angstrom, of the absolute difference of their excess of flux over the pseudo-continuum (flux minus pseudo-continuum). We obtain 0.80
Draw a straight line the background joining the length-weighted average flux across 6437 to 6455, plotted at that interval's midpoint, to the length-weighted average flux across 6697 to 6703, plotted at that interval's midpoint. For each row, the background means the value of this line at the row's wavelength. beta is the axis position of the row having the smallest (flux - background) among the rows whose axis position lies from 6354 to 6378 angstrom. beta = 6376.22 angstrom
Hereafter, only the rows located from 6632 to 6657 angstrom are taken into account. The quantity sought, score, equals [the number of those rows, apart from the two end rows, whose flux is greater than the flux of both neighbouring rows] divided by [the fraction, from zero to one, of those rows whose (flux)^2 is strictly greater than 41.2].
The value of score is 2.0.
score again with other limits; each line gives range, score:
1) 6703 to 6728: 2.0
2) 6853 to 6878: 8.0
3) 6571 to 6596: 3.2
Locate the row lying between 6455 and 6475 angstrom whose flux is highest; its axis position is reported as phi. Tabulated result 6467.90 angstrom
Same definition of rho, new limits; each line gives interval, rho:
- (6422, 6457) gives -0.31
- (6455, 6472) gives -0.20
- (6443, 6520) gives -0.45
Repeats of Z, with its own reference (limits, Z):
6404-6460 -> 0.81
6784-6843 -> 0.63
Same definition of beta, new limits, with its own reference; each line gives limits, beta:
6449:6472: 6458.97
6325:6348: 6329.41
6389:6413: 6405.65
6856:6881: 6863.78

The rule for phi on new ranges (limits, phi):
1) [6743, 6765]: 6760.26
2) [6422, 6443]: 6435.22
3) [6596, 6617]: 6609.42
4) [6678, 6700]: 6695.19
